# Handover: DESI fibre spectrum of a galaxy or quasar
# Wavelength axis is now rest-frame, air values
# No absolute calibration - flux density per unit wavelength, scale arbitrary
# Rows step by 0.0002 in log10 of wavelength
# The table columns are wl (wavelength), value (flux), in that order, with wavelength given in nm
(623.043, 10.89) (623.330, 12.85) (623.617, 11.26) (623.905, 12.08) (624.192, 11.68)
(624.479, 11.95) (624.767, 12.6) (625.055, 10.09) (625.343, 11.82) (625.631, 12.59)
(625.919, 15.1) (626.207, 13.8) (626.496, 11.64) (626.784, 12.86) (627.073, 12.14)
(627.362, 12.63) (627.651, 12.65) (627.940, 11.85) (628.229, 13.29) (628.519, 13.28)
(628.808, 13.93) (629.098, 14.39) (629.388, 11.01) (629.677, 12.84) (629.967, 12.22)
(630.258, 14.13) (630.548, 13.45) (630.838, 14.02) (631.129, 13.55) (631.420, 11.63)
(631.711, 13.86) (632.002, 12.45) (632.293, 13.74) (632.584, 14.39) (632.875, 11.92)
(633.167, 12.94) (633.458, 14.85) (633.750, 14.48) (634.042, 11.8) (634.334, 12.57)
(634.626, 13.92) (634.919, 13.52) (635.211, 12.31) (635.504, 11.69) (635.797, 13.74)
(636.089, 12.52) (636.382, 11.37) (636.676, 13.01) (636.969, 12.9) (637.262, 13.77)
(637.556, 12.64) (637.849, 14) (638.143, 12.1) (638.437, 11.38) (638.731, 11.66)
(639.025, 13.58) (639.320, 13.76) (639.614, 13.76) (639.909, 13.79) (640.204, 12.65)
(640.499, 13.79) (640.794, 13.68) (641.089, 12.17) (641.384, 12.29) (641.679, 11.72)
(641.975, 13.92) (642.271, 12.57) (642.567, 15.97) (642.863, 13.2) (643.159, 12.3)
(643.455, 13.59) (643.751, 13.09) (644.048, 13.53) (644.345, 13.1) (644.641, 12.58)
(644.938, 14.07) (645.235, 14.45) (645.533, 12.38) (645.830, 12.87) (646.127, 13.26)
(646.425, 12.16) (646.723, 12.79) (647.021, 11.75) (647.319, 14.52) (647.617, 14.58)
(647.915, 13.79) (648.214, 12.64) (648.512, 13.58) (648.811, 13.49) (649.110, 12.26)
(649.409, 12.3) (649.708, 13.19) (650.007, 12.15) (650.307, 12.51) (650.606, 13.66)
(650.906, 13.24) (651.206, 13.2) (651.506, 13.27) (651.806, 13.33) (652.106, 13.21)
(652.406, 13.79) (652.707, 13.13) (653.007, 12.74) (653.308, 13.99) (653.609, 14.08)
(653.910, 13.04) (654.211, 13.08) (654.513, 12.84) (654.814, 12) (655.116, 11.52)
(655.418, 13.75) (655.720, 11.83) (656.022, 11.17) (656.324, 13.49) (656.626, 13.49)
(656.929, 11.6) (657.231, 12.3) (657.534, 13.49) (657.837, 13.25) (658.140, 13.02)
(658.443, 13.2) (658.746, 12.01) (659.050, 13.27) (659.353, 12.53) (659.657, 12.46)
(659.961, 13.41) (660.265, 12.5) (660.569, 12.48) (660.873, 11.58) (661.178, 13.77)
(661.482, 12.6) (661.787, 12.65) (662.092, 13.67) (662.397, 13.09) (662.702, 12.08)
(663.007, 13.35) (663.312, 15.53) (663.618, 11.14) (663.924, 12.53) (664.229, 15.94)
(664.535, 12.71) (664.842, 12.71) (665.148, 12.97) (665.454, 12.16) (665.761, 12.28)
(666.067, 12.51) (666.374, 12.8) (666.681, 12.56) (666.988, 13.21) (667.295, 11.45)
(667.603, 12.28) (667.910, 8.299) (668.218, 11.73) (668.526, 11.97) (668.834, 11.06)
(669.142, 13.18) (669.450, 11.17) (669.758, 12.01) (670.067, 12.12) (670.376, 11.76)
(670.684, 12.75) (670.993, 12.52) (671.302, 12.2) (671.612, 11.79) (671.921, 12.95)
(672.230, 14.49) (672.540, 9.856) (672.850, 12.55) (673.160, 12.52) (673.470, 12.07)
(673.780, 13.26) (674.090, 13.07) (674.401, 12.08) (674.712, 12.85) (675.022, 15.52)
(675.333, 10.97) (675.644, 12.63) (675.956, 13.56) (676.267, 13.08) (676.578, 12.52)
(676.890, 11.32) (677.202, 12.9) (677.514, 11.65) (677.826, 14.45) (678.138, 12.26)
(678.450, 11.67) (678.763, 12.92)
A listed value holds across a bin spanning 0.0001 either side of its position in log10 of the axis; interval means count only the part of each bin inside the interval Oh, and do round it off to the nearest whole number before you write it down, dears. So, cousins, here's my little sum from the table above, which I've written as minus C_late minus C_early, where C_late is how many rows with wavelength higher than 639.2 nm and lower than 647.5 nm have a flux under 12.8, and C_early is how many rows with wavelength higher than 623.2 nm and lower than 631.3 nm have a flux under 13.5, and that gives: -32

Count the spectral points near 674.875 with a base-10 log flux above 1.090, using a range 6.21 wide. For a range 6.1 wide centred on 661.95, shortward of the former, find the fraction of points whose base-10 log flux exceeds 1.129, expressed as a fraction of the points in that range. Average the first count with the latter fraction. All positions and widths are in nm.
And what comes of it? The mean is 7.1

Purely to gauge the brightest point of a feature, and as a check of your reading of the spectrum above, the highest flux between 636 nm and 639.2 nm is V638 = 14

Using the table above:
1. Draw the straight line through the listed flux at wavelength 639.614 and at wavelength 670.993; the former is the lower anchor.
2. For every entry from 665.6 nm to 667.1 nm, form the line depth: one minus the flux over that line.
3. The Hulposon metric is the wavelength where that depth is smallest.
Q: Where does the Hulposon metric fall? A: 666.988 nm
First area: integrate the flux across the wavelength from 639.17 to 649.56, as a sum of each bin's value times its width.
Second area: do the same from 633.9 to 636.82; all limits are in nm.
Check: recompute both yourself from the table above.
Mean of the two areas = 87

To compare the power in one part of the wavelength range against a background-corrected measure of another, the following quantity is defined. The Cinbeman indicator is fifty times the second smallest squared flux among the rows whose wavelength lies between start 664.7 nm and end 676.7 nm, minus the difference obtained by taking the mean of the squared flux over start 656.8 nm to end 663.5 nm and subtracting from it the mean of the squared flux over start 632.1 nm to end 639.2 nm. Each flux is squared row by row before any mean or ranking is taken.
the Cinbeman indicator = 4859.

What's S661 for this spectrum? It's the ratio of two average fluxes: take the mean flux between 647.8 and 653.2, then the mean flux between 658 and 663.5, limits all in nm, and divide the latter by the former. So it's 0.99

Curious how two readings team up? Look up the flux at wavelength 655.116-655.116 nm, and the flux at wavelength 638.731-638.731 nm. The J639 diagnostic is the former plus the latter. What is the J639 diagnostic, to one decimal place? 23.2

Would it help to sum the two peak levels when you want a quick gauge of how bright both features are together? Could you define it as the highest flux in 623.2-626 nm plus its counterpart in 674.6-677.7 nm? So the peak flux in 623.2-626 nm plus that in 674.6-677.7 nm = 30.62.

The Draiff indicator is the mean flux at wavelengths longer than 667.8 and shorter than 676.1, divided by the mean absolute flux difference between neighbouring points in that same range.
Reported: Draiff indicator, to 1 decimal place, 9.0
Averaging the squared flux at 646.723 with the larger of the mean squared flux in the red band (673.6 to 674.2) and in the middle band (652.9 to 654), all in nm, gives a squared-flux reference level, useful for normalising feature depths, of 173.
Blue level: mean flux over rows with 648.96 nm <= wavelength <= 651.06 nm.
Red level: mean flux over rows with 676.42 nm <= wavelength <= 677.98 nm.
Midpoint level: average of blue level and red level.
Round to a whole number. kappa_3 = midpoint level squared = 160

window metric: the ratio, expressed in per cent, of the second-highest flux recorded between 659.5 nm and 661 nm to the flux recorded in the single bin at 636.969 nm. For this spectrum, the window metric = 97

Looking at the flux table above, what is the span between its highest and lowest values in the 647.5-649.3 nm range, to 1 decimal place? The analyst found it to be 2.3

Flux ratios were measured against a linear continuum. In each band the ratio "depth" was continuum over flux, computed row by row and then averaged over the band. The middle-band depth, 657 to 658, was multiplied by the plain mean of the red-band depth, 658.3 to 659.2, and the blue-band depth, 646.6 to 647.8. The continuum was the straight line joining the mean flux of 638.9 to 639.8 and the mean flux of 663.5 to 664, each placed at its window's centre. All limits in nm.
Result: 0.92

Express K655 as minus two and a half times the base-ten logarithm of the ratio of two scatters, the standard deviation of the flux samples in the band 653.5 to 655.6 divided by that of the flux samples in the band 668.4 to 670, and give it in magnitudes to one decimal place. -0.1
